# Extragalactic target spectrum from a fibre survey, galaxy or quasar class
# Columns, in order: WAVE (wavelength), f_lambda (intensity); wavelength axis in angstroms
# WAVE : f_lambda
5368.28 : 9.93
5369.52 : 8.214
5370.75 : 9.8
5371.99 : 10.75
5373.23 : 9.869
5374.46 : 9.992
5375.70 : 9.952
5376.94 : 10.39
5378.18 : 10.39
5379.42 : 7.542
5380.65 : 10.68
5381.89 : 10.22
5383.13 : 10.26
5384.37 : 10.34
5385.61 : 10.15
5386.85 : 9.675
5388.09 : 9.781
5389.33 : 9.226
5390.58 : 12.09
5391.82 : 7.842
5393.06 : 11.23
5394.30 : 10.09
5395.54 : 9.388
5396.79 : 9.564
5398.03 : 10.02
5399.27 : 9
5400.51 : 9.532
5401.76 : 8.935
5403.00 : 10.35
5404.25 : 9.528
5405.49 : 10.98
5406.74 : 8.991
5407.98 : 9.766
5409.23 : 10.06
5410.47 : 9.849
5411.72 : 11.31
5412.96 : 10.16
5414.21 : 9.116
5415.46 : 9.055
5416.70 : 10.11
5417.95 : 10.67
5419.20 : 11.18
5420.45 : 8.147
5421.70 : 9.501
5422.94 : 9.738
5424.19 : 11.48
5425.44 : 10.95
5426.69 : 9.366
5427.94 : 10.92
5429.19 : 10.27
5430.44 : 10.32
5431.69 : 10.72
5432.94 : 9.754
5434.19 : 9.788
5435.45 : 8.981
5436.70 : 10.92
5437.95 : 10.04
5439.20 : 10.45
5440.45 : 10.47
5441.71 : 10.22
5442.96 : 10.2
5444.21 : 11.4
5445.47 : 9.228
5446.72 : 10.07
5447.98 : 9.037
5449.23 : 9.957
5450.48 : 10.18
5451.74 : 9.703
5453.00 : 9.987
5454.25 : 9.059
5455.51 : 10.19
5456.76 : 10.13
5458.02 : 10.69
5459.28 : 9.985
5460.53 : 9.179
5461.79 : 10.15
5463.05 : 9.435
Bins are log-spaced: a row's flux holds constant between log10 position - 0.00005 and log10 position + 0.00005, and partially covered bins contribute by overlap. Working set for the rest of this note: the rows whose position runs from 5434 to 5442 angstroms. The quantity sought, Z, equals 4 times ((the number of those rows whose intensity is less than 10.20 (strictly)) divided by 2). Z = 6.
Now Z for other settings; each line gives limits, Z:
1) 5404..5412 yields 10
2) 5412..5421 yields 10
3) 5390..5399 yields 10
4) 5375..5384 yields 4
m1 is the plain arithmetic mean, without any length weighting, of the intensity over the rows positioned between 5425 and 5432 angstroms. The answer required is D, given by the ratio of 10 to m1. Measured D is 0.959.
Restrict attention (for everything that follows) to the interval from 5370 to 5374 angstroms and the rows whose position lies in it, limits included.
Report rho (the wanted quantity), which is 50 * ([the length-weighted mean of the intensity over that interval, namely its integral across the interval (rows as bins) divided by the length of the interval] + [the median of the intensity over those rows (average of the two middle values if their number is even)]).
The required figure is 998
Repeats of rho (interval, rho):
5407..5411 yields 984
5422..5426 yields 1079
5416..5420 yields 1059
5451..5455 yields 965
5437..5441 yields 1042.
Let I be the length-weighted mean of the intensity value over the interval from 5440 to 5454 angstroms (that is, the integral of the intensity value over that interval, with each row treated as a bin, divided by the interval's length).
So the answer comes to 10.0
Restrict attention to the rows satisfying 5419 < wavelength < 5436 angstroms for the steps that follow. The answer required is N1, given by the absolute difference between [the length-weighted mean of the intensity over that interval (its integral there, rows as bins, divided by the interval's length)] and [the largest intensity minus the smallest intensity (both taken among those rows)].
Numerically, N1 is 6.7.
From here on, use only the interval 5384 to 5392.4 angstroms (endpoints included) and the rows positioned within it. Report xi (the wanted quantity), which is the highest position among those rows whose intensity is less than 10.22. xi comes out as 5391.82 angstroms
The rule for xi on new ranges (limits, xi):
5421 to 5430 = 5426.69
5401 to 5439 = 5437.95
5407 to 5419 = 5416.70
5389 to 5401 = 5400.51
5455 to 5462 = 5461.79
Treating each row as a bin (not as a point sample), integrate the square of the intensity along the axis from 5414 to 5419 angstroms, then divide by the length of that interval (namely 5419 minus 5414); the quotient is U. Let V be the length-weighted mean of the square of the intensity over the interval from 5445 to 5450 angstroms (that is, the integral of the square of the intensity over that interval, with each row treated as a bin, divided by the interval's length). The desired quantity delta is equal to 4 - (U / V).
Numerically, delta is 2.93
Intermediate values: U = 99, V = 93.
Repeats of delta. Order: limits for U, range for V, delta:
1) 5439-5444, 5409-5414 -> 2.97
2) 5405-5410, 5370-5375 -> 3.03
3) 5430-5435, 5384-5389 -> 2.97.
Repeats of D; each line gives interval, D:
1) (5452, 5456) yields 1.026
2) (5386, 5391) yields 0.981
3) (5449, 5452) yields 1.005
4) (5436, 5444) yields 0.963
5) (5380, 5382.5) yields 0.957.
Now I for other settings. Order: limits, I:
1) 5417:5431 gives 10.2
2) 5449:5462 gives 9.9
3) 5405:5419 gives 10.0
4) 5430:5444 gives 10.2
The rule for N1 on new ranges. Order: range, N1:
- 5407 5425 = 6.7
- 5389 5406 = 5.6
